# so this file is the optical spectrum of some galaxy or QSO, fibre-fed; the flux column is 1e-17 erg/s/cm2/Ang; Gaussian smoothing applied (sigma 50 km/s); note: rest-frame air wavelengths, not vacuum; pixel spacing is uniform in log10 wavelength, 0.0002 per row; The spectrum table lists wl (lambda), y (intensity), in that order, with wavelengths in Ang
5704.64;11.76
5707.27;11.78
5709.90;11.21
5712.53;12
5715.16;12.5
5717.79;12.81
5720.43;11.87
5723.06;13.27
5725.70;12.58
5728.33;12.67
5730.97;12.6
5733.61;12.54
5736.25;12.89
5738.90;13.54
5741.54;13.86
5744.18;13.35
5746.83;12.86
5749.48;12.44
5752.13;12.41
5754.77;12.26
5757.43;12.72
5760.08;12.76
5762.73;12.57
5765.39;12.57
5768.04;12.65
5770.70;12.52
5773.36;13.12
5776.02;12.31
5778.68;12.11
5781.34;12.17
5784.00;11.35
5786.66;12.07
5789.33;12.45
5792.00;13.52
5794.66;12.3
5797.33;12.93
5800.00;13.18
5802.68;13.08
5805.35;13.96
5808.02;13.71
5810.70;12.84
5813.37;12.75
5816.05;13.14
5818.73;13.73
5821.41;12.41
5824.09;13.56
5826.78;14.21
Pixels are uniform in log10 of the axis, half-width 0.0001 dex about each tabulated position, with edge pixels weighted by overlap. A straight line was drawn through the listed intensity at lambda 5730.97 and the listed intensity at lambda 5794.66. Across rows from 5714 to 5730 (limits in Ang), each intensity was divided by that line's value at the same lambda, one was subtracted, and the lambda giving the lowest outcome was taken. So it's 5720.43 Ang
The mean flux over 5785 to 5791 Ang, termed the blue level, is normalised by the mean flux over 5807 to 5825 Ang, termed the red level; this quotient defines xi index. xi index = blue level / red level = 0.93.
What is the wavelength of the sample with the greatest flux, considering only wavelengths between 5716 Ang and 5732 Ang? 5723.06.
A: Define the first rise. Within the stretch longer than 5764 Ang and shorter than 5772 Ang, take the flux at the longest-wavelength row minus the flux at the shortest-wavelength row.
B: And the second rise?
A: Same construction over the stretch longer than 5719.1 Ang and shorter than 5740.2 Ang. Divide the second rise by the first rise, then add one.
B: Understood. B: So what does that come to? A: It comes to -32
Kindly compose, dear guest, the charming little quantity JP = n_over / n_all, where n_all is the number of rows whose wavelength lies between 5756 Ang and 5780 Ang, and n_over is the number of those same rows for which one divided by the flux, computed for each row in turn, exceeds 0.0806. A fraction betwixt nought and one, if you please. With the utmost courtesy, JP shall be 0.22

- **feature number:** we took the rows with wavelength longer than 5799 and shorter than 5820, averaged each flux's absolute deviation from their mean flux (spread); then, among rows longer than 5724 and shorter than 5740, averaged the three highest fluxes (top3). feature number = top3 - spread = 12.7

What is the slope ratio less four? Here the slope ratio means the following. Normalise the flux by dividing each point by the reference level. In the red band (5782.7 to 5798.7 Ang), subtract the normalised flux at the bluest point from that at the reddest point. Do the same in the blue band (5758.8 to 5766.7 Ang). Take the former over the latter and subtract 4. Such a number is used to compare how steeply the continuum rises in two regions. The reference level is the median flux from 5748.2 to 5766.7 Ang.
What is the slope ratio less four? -12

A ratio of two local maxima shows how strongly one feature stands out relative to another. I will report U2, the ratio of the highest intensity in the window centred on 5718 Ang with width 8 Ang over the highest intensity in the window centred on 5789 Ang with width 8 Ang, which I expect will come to 0.95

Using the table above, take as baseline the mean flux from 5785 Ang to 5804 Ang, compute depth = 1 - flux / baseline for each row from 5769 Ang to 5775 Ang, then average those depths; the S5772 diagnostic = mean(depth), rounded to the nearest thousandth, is -0.002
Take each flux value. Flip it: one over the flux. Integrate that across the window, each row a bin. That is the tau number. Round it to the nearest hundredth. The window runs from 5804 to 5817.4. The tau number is 1.01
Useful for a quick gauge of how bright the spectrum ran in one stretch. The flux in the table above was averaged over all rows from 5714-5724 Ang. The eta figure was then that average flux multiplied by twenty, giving 252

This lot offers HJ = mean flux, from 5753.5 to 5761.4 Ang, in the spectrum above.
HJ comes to 12.6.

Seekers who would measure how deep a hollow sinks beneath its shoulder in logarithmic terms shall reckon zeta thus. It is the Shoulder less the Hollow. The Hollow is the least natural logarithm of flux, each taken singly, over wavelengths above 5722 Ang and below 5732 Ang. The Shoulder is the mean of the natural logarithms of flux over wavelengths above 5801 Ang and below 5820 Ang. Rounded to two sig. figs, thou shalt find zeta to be 0.056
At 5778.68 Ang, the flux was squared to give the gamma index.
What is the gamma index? 147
